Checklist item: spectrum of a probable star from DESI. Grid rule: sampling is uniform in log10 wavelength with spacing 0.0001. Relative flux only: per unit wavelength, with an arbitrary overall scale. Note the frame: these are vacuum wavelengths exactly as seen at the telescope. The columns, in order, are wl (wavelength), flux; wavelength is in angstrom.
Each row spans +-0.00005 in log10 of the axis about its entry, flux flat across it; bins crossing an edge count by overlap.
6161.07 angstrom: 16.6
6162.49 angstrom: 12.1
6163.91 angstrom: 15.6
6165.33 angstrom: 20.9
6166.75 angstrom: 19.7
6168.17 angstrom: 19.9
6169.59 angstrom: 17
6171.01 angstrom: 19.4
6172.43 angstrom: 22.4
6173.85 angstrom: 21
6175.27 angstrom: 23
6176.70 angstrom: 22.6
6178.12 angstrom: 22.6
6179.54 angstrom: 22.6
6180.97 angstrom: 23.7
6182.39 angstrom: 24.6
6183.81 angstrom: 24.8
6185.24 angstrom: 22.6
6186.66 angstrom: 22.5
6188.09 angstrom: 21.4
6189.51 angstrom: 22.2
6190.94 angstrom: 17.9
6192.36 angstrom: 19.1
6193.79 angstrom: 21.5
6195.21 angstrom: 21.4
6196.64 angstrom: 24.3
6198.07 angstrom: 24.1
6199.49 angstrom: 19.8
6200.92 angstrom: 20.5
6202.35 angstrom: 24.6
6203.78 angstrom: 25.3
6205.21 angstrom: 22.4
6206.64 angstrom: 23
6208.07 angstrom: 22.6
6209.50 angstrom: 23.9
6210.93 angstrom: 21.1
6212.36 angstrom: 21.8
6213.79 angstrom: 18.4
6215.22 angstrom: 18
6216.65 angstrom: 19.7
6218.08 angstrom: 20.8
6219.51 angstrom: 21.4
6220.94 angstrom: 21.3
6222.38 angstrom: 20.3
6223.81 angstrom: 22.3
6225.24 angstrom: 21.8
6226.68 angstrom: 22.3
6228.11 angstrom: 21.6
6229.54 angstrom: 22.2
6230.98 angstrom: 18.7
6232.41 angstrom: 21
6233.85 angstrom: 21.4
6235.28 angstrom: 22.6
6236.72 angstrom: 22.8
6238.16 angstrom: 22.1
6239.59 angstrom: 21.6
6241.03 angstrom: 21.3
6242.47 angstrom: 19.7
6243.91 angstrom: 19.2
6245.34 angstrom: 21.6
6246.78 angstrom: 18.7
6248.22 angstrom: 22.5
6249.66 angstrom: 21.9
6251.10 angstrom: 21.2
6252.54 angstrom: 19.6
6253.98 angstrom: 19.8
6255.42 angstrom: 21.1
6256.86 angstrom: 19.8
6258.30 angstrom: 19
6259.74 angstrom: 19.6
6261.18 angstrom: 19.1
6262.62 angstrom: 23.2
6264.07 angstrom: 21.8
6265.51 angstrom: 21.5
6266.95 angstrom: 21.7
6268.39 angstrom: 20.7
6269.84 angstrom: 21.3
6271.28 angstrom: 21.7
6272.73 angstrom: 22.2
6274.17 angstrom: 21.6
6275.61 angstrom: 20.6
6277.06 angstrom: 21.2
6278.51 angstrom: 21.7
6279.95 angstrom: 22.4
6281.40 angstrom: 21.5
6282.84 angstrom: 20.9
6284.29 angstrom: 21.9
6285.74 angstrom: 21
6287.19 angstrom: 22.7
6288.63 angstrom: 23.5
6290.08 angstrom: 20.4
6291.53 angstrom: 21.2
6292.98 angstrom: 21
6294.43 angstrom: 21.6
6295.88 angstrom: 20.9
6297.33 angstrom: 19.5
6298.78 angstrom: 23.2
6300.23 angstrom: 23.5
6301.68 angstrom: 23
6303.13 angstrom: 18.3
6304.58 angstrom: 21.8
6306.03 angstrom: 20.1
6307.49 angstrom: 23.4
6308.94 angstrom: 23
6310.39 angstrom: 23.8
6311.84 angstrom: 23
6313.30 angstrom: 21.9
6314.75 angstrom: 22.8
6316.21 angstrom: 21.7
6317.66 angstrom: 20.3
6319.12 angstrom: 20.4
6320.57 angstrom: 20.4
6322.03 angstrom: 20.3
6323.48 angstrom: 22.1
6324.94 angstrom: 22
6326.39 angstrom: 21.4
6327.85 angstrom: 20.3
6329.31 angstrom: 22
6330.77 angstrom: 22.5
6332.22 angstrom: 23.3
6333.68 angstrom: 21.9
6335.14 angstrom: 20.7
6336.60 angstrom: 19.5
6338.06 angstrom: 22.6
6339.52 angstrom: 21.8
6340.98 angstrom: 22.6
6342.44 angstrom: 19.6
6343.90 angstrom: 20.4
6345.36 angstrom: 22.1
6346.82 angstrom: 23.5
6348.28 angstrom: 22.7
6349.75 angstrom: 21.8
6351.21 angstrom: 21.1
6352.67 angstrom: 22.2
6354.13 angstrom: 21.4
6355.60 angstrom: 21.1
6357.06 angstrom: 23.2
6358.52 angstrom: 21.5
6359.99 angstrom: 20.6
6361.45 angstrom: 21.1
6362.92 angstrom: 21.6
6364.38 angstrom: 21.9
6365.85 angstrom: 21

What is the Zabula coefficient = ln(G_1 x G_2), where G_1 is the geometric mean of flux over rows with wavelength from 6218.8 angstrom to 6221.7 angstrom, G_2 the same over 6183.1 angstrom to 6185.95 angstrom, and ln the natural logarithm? 6.23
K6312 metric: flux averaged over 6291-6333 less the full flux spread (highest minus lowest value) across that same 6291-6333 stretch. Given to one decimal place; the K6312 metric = 16.2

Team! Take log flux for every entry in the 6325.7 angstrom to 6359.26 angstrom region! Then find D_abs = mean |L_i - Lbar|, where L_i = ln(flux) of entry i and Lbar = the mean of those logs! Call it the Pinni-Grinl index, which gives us 0.041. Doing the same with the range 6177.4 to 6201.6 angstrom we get 0.071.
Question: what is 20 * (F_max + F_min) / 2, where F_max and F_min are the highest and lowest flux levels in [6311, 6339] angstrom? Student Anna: 428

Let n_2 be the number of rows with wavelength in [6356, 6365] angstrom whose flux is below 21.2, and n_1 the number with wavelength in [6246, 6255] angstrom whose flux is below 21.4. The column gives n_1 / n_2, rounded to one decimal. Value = 2.0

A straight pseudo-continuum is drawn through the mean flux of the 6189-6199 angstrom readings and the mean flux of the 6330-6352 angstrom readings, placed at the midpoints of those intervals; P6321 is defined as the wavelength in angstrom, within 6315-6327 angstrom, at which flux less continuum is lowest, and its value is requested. 6322.03 angstrom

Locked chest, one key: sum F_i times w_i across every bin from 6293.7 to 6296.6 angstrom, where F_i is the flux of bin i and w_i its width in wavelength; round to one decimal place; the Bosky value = 61.6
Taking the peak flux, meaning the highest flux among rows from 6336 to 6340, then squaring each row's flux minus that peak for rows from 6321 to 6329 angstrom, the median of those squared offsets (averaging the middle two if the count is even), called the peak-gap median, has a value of 1.4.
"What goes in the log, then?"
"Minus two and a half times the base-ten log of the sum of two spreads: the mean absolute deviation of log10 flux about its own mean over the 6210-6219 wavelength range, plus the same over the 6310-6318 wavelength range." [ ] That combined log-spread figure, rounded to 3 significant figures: 3.33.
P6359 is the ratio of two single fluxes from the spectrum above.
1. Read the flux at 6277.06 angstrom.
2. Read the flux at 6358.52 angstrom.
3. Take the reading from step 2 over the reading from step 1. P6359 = 1.01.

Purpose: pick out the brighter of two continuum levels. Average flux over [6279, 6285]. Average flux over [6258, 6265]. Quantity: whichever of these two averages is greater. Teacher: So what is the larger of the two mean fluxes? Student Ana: 21.7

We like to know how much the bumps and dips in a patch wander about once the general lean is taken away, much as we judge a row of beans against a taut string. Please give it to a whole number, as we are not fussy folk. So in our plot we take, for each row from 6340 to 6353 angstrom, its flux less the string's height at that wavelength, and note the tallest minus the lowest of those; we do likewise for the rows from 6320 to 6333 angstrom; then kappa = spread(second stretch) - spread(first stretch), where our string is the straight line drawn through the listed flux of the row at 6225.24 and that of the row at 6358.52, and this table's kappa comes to -1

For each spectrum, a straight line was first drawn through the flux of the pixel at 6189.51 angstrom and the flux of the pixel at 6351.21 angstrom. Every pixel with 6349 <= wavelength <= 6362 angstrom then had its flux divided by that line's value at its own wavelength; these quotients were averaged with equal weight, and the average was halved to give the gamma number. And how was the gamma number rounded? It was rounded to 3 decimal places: 0.512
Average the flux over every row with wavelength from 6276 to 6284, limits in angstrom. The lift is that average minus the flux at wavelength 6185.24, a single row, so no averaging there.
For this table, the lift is -1.1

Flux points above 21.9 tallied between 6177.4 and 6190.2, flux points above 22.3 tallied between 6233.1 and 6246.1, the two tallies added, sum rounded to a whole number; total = 10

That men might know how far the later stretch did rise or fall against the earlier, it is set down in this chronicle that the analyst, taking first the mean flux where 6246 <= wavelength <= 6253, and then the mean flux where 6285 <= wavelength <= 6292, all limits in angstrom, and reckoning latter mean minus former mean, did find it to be 1.0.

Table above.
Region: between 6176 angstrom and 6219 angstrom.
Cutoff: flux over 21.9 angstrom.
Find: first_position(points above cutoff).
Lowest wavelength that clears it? 6176.70 angstrom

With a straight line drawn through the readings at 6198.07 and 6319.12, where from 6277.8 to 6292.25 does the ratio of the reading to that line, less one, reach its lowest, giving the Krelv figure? 6290.08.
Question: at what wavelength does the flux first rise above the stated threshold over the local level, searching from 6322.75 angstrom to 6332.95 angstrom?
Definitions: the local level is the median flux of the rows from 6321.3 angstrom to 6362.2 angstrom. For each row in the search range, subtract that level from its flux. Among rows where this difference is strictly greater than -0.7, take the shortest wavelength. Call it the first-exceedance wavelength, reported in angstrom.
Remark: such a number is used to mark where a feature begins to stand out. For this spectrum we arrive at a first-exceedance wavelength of 6323.48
